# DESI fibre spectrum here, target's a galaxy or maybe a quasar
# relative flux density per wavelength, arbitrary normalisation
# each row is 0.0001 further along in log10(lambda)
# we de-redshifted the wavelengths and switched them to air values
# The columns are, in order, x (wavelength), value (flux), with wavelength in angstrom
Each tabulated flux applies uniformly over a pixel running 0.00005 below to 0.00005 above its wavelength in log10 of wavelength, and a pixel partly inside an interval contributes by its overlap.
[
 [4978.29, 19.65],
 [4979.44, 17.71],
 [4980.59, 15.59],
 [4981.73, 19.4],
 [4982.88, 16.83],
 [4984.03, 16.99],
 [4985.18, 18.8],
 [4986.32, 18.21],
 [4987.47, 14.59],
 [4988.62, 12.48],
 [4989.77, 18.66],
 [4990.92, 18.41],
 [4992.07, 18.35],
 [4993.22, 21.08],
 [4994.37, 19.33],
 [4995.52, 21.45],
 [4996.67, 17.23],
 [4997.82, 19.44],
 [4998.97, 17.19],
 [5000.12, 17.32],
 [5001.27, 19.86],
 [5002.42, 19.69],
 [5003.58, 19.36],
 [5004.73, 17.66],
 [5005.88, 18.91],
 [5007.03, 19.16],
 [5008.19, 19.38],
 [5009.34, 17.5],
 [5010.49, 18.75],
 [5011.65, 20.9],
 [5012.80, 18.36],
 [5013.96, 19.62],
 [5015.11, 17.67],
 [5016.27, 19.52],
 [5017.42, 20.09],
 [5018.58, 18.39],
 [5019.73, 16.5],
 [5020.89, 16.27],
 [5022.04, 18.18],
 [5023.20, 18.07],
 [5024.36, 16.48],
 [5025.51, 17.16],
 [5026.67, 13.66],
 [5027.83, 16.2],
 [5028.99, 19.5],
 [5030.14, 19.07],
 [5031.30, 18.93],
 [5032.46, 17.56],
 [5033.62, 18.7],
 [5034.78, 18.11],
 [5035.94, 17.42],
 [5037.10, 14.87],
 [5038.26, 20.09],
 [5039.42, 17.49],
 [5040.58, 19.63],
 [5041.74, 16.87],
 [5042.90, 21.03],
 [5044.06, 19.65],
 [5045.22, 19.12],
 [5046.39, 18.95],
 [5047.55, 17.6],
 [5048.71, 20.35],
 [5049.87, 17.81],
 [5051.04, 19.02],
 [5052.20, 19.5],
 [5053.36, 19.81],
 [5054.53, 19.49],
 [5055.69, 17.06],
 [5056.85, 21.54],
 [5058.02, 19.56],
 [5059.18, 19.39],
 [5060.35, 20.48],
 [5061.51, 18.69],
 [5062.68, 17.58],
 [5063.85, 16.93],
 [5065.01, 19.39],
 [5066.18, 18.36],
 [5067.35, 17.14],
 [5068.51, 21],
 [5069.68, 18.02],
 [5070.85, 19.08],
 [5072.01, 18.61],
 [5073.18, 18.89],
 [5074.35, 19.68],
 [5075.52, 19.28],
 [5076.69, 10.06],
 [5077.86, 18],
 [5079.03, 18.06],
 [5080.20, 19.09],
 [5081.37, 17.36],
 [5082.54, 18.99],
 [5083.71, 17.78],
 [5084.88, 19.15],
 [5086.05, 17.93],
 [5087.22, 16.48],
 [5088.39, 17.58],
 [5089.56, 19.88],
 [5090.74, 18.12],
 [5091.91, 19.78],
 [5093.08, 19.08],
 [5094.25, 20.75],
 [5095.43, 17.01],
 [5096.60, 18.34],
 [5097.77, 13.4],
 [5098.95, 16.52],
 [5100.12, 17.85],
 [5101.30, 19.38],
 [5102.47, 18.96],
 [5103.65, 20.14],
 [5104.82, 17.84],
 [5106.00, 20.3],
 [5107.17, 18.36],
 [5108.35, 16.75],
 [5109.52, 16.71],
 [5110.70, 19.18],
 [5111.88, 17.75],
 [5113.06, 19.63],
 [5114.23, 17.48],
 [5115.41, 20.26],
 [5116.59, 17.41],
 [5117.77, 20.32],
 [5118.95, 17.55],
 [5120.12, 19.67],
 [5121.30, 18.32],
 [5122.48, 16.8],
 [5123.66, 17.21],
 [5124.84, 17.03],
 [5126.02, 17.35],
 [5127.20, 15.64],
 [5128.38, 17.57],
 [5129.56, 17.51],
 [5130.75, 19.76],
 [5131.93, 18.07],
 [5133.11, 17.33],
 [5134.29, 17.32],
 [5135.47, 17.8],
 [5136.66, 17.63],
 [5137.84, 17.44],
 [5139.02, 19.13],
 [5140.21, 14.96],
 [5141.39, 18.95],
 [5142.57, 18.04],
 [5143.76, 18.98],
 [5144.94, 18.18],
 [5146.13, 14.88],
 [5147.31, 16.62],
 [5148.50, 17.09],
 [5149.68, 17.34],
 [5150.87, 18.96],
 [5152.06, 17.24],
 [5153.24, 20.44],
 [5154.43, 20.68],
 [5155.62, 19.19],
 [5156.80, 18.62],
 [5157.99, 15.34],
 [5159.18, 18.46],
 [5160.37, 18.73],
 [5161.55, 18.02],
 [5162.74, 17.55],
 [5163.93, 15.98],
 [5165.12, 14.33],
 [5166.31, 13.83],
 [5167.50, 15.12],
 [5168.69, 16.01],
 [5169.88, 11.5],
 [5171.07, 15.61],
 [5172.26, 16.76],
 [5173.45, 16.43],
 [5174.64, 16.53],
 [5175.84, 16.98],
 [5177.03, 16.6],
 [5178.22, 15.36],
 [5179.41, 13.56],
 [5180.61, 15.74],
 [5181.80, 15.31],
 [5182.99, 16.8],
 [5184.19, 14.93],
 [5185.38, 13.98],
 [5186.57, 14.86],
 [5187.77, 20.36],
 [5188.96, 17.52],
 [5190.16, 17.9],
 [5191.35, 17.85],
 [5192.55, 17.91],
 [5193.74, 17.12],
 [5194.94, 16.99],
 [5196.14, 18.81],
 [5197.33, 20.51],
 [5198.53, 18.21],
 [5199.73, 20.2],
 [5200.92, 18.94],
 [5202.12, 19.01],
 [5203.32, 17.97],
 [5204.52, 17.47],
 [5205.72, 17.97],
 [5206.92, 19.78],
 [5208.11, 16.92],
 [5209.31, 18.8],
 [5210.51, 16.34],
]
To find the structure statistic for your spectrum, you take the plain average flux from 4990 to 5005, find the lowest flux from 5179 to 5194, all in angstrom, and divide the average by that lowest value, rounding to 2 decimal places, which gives 1.40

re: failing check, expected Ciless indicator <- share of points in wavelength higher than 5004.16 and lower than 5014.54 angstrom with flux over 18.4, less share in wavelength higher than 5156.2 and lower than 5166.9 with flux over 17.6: 0.2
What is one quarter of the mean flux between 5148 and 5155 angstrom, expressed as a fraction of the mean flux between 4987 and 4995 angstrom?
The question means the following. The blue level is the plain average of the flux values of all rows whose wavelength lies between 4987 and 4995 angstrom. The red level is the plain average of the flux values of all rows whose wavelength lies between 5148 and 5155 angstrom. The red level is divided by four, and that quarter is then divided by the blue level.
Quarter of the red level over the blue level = 0.265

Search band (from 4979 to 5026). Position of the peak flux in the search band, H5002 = 4995.52 angstrom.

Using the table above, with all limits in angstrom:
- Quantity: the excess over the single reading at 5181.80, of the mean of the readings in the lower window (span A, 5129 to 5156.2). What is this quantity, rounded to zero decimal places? 3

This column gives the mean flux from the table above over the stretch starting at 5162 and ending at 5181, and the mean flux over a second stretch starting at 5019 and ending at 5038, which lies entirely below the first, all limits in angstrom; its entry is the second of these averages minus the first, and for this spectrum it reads 1.8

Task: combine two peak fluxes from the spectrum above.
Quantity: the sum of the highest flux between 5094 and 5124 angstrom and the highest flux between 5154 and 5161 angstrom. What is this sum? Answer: 41.4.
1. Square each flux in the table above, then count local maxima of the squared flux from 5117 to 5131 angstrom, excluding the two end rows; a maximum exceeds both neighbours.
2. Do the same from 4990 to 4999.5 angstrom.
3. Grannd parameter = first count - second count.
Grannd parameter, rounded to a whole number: 1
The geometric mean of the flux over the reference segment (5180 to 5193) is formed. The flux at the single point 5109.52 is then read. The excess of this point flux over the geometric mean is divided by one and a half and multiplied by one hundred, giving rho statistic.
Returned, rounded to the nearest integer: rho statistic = 10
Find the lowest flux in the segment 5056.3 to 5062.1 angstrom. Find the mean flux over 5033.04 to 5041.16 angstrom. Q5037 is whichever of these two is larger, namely 18.7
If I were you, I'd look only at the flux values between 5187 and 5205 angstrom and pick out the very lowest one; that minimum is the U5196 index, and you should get 16.99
